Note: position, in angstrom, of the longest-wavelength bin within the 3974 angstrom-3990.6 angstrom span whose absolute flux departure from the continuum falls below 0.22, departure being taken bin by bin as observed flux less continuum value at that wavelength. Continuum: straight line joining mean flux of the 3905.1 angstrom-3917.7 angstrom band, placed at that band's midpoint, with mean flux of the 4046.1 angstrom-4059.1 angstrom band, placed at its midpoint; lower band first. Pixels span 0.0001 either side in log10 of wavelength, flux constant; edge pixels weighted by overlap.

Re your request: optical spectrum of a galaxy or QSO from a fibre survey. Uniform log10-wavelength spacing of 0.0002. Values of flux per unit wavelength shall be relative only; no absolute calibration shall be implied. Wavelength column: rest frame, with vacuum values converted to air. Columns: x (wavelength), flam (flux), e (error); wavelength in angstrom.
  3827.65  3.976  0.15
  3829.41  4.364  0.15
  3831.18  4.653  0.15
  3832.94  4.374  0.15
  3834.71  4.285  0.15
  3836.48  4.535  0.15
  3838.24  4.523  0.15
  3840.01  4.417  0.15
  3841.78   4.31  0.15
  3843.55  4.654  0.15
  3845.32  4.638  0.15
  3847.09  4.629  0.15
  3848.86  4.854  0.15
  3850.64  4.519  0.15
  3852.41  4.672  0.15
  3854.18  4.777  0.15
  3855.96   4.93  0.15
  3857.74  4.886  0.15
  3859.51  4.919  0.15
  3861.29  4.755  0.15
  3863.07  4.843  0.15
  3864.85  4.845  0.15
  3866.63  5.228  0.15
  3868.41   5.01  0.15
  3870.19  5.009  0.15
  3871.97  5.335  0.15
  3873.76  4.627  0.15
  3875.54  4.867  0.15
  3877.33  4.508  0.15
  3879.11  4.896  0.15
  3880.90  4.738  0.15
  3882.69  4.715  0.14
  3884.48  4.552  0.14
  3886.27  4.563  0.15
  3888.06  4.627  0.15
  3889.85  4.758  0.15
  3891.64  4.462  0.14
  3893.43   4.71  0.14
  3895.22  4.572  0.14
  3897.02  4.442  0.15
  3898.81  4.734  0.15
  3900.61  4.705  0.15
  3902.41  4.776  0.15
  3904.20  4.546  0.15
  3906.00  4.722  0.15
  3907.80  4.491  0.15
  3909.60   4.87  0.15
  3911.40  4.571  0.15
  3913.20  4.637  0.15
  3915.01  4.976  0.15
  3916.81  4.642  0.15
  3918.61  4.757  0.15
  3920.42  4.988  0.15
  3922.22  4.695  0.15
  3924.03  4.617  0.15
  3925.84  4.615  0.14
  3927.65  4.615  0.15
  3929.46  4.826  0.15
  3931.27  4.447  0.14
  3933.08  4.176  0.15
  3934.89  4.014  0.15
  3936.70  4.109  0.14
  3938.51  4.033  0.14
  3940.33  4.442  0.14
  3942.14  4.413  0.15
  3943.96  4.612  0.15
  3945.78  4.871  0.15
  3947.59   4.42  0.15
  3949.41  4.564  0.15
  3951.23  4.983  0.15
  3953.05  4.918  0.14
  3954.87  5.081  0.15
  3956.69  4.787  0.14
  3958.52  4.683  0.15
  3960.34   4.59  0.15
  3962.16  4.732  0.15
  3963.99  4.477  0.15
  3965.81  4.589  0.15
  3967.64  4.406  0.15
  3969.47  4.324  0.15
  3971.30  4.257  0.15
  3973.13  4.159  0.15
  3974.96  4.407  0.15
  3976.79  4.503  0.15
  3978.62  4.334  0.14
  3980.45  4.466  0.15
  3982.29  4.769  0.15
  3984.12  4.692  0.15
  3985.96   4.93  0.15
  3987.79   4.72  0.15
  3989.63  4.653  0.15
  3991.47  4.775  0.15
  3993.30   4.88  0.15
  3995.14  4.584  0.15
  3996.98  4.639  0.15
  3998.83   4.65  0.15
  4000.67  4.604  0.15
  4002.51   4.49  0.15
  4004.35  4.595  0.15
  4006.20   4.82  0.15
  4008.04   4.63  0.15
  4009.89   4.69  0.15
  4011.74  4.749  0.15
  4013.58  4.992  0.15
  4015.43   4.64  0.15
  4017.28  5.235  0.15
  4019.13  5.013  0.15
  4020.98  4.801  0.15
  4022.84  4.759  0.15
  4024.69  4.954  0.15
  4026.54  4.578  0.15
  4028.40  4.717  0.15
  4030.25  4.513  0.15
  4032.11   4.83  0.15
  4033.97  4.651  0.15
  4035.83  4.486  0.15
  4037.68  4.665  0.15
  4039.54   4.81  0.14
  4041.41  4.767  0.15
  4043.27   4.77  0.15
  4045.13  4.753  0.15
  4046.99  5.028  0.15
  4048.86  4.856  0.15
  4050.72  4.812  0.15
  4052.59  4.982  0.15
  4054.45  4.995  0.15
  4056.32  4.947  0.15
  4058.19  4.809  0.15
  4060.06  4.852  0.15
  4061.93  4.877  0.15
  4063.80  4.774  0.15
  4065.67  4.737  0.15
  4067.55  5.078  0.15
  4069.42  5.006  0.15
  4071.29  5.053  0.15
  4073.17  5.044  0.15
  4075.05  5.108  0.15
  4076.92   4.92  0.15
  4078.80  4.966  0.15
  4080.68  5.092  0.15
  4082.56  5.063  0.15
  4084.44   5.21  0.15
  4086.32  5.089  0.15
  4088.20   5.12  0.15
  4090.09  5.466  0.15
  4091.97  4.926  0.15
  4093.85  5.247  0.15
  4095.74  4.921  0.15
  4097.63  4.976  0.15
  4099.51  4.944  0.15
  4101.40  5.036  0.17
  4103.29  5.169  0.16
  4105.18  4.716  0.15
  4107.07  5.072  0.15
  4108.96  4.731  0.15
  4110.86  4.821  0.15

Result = 3989.63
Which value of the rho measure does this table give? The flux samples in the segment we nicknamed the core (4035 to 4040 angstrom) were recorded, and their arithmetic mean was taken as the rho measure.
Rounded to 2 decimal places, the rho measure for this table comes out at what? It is 4.65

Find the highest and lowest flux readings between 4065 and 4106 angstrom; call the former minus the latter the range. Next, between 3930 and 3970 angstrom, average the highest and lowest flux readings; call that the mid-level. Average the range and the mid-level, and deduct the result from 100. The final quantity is 97.4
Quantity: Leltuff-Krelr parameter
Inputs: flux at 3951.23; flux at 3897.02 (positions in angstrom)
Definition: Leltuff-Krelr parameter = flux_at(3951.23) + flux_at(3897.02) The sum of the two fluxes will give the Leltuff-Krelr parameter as 9.4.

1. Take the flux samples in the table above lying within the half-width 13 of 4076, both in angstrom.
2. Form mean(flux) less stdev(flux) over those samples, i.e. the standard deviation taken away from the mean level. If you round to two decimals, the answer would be 4.89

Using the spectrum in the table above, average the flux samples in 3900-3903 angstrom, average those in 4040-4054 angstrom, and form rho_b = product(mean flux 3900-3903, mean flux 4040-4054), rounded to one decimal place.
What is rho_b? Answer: 23.0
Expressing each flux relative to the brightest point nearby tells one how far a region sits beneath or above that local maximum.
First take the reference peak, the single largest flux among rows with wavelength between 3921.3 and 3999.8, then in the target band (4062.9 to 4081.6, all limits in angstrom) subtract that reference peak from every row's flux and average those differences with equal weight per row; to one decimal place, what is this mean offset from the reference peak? -0.1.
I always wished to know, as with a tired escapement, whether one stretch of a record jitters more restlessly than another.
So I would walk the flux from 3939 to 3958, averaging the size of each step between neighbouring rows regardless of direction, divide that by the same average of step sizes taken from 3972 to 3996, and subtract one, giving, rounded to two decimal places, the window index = 0.31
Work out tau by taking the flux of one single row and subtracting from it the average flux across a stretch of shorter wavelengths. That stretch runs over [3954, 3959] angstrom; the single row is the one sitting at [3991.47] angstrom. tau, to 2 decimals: -0.08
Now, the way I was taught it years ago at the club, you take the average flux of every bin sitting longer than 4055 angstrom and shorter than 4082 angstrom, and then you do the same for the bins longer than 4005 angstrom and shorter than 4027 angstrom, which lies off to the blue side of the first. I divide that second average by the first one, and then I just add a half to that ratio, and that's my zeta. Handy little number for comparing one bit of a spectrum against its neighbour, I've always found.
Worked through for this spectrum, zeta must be 1.47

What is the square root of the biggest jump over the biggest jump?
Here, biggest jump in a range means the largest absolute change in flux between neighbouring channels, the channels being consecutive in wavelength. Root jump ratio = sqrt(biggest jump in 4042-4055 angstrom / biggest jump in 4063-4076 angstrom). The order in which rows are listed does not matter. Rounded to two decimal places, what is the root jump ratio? 0.90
